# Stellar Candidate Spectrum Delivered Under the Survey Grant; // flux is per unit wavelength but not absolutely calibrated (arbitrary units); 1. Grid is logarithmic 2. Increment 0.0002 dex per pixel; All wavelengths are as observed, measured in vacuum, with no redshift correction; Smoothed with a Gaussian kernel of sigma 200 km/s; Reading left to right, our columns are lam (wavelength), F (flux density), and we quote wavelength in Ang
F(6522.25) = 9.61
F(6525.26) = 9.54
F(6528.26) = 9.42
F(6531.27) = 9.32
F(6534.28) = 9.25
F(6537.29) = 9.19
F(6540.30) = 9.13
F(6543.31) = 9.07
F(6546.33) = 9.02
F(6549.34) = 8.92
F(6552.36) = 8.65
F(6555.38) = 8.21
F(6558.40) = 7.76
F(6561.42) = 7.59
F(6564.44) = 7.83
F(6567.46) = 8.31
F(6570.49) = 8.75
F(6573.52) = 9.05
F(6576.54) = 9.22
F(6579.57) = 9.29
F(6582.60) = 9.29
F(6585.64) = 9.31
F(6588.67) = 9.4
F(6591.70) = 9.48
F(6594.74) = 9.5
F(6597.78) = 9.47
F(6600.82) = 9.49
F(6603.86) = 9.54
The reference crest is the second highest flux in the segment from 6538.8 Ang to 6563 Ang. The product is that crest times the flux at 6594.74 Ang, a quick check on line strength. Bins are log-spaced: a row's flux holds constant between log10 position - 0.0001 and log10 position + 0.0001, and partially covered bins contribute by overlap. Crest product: 86.2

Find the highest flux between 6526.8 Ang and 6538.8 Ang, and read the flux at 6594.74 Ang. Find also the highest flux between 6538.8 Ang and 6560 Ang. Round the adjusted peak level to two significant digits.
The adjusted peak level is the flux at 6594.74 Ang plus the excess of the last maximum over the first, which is 9.2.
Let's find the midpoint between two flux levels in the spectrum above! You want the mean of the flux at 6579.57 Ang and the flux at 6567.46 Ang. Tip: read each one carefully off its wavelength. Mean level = 8.8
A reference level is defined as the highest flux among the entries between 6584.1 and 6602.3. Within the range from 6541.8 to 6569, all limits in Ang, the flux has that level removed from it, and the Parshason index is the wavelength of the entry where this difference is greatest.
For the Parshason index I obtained 6543.31 Ang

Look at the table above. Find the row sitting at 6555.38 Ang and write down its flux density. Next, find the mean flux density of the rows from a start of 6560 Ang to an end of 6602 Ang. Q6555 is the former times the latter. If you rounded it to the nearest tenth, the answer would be 73.9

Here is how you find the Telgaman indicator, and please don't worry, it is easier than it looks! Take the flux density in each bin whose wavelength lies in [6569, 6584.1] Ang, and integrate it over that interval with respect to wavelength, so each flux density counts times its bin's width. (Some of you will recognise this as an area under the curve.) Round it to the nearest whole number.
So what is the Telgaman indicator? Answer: 138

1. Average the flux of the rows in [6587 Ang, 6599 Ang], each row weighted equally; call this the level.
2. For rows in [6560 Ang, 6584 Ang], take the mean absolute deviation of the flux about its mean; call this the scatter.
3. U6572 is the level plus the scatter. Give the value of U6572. 10.0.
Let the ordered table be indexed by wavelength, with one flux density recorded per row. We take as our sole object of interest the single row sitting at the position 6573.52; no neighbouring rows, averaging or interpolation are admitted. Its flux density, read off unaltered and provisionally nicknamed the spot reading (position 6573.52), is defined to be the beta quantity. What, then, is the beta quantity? 9.05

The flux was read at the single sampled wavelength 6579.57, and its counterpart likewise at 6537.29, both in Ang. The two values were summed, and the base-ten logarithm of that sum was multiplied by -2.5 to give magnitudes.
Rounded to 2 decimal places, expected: -3.17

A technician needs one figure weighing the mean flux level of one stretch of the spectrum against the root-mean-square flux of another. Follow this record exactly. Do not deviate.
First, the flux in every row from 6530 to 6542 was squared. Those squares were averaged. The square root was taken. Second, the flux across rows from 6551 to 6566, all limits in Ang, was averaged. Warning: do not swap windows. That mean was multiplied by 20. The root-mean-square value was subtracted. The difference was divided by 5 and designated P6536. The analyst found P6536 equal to 30.2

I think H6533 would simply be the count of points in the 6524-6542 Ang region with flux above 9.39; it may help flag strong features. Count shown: 2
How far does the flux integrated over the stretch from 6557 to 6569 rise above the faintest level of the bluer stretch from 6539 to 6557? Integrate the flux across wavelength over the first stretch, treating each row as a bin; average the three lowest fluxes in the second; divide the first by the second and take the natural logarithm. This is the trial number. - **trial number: 2.40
